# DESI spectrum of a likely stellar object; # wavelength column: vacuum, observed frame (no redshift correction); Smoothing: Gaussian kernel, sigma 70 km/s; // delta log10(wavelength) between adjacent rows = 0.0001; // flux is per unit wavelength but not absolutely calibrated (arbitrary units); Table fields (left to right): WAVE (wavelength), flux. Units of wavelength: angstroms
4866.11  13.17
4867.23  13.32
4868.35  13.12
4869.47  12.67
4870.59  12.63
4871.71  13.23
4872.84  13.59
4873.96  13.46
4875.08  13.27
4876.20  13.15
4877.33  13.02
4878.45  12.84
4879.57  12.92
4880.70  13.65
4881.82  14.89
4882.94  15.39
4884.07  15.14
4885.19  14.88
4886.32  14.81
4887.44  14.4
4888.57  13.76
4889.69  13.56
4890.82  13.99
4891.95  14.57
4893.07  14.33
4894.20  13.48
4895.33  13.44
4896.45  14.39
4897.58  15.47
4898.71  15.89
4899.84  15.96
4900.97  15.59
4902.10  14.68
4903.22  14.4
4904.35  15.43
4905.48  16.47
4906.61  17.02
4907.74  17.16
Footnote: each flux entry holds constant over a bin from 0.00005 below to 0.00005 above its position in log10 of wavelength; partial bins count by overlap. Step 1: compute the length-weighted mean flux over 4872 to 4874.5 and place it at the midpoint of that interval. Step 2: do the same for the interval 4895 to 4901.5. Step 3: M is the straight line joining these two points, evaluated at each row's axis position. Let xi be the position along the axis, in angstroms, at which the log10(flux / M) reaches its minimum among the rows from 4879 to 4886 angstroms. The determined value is 4879.57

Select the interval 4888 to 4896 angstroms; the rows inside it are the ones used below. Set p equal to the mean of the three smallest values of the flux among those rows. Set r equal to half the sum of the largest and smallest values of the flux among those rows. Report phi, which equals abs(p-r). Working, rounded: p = 13.5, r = 14.0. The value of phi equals 0.51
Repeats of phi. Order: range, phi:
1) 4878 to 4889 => 0.98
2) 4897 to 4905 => 0.34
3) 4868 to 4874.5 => 0.30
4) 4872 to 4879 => 0.21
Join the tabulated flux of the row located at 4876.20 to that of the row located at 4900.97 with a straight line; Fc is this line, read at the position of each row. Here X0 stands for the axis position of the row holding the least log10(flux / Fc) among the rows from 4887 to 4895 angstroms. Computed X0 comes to 4894.20 angstroms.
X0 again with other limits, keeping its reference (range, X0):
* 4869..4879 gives 4878.45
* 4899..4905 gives 4903.22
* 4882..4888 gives 4887.44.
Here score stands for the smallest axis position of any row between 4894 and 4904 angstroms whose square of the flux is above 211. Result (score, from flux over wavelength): 4897.58 angstroms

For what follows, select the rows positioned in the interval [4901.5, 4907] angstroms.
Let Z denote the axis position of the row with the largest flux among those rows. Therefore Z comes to 4906.61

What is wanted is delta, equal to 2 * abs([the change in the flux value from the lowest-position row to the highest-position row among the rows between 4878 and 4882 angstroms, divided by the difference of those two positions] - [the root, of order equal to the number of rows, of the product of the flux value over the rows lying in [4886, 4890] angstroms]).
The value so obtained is 27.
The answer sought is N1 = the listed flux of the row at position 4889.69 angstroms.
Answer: 13.56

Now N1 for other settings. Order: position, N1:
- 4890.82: 13.99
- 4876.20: 13.15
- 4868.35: 13.12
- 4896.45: 14.39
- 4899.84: 15.96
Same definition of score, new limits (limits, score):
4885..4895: 4885.19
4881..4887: 4881.82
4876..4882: 4881.82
